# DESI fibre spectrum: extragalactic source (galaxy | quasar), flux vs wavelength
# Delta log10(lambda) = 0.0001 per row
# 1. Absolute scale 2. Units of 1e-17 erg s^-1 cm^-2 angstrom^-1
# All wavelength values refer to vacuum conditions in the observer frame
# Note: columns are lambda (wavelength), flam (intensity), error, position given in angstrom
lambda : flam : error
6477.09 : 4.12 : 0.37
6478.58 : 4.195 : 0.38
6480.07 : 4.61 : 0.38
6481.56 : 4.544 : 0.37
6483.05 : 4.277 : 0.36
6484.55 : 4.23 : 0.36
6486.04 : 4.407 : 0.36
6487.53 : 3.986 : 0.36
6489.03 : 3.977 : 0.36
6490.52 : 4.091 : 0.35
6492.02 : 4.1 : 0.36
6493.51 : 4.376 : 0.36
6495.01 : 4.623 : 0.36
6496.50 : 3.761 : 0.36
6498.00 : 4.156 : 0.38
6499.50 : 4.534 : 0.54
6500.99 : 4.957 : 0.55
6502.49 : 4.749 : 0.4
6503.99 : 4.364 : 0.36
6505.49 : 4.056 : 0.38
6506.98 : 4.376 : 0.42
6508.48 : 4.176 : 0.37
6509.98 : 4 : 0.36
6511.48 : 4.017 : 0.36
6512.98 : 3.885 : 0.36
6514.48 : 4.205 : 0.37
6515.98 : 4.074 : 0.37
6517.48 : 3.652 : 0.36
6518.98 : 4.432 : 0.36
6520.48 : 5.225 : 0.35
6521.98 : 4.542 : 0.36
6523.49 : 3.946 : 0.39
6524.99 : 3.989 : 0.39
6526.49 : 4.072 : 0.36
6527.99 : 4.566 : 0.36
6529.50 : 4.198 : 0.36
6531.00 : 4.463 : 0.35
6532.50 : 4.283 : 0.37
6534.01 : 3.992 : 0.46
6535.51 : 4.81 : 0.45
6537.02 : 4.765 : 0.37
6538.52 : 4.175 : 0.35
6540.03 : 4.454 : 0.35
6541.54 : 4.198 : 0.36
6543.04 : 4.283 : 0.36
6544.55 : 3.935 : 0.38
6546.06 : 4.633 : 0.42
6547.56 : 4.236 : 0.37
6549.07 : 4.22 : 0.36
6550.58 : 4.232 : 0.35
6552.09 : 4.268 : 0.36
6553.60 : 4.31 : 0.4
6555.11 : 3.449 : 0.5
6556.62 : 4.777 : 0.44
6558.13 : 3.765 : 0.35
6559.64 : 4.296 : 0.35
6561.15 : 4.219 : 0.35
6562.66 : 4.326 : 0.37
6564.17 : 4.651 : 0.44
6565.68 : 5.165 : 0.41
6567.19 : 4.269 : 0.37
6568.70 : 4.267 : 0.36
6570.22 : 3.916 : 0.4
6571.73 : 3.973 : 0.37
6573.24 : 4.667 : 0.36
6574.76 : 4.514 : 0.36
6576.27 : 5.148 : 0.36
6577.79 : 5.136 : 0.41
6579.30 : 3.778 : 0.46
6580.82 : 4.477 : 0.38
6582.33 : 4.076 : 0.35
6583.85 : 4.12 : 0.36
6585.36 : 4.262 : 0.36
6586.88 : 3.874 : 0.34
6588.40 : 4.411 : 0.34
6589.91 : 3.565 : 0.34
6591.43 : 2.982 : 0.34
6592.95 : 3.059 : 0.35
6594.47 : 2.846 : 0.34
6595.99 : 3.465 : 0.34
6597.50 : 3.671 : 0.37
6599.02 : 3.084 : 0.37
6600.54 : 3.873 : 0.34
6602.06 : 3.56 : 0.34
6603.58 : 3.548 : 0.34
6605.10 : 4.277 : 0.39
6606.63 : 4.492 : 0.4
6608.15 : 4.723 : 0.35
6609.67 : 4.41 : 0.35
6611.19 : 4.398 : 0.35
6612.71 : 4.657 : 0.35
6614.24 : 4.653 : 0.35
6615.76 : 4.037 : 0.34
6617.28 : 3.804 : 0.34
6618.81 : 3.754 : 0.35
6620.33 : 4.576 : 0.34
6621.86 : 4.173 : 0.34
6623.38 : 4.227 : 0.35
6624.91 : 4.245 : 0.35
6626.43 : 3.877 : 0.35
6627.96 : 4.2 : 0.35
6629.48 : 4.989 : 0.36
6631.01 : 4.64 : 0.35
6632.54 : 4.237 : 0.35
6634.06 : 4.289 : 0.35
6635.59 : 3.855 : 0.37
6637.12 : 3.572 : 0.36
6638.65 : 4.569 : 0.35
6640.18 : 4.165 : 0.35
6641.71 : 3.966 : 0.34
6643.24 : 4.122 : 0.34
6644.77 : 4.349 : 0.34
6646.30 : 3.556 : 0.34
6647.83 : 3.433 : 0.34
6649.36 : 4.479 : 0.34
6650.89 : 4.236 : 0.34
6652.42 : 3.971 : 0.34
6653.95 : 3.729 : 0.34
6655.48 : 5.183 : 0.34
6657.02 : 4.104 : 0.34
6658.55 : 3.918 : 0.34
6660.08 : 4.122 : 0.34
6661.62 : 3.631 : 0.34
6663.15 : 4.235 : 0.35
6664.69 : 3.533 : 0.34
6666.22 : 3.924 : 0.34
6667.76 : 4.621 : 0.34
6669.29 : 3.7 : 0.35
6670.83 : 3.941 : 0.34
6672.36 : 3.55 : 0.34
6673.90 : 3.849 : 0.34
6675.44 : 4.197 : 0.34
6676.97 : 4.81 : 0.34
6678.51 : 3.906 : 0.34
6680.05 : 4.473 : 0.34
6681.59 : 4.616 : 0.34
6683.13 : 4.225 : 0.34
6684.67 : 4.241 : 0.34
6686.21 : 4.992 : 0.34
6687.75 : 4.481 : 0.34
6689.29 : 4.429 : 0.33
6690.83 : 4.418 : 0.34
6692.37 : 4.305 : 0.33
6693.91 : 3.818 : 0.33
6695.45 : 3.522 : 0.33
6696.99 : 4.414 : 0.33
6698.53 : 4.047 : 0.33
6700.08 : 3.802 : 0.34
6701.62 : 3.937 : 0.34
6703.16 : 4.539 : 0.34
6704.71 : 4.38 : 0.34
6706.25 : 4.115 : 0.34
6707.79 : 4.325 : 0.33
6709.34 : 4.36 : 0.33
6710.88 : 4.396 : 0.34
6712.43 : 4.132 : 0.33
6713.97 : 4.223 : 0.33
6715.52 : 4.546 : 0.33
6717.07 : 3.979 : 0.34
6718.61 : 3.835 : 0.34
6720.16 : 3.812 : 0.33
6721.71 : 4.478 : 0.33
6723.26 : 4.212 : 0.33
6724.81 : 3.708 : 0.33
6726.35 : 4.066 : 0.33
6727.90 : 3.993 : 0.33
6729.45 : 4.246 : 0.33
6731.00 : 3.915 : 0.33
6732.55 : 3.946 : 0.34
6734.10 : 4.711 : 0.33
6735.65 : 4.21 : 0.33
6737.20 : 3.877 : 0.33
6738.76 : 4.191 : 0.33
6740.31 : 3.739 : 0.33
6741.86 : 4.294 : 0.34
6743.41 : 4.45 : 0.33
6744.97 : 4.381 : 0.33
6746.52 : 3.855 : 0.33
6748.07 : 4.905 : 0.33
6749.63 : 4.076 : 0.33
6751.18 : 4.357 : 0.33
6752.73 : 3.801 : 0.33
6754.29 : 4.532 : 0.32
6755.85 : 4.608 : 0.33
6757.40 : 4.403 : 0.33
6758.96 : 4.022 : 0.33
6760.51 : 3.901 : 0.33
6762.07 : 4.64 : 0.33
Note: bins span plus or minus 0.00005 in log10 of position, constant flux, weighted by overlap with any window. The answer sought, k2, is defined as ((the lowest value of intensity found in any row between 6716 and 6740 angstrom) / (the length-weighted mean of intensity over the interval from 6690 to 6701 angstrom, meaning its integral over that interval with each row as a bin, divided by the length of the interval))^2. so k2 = 0.84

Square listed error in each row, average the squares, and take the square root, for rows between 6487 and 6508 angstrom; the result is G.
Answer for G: 0.401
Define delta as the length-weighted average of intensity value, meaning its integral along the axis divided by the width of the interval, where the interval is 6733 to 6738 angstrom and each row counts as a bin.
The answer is 4.24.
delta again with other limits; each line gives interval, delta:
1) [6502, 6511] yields 4.27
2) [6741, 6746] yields 4.34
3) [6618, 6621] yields 4.14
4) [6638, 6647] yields 4.12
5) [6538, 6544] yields 4.27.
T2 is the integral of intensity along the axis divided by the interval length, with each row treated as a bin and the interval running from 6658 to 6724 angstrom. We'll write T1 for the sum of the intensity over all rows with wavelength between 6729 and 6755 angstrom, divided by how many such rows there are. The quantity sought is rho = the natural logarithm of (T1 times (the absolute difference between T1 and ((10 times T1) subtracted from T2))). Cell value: 5.18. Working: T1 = 4.21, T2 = 4.16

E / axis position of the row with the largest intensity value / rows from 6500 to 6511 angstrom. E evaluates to 6500.99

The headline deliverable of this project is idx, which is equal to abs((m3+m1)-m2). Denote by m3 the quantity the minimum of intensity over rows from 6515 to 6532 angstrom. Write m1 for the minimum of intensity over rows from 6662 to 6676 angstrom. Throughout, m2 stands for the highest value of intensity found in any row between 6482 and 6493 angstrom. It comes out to 2.8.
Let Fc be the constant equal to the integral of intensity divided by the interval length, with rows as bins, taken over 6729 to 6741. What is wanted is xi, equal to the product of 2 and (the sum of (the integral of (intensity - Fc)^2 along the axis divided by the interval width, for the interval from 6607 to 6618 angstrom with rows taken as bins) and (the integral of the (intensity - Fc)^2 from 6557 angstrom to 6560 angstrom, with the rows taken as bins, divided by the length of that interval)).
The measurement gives 0.62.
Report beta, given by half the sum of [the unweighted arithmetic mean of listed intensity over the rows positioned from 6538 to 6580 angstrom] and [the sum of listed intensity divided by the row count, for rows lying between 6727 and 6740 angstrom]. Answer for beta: 4.23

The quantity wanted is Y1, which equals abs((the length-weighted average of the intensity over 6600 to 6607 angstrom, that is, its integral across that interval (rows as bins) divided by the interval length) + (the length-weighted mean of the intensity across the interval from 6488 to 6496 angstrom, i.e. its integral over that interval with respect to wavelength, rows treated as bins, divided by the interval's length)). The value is 8.1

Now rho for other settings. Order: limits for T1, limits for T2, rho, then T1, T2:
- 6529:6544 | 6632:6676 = 5.26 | 4.36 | 4.03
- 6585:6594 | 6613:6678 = 4.90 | 3.69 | 4.12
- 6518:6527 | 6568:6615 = 5.26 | 4.37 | 4.06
